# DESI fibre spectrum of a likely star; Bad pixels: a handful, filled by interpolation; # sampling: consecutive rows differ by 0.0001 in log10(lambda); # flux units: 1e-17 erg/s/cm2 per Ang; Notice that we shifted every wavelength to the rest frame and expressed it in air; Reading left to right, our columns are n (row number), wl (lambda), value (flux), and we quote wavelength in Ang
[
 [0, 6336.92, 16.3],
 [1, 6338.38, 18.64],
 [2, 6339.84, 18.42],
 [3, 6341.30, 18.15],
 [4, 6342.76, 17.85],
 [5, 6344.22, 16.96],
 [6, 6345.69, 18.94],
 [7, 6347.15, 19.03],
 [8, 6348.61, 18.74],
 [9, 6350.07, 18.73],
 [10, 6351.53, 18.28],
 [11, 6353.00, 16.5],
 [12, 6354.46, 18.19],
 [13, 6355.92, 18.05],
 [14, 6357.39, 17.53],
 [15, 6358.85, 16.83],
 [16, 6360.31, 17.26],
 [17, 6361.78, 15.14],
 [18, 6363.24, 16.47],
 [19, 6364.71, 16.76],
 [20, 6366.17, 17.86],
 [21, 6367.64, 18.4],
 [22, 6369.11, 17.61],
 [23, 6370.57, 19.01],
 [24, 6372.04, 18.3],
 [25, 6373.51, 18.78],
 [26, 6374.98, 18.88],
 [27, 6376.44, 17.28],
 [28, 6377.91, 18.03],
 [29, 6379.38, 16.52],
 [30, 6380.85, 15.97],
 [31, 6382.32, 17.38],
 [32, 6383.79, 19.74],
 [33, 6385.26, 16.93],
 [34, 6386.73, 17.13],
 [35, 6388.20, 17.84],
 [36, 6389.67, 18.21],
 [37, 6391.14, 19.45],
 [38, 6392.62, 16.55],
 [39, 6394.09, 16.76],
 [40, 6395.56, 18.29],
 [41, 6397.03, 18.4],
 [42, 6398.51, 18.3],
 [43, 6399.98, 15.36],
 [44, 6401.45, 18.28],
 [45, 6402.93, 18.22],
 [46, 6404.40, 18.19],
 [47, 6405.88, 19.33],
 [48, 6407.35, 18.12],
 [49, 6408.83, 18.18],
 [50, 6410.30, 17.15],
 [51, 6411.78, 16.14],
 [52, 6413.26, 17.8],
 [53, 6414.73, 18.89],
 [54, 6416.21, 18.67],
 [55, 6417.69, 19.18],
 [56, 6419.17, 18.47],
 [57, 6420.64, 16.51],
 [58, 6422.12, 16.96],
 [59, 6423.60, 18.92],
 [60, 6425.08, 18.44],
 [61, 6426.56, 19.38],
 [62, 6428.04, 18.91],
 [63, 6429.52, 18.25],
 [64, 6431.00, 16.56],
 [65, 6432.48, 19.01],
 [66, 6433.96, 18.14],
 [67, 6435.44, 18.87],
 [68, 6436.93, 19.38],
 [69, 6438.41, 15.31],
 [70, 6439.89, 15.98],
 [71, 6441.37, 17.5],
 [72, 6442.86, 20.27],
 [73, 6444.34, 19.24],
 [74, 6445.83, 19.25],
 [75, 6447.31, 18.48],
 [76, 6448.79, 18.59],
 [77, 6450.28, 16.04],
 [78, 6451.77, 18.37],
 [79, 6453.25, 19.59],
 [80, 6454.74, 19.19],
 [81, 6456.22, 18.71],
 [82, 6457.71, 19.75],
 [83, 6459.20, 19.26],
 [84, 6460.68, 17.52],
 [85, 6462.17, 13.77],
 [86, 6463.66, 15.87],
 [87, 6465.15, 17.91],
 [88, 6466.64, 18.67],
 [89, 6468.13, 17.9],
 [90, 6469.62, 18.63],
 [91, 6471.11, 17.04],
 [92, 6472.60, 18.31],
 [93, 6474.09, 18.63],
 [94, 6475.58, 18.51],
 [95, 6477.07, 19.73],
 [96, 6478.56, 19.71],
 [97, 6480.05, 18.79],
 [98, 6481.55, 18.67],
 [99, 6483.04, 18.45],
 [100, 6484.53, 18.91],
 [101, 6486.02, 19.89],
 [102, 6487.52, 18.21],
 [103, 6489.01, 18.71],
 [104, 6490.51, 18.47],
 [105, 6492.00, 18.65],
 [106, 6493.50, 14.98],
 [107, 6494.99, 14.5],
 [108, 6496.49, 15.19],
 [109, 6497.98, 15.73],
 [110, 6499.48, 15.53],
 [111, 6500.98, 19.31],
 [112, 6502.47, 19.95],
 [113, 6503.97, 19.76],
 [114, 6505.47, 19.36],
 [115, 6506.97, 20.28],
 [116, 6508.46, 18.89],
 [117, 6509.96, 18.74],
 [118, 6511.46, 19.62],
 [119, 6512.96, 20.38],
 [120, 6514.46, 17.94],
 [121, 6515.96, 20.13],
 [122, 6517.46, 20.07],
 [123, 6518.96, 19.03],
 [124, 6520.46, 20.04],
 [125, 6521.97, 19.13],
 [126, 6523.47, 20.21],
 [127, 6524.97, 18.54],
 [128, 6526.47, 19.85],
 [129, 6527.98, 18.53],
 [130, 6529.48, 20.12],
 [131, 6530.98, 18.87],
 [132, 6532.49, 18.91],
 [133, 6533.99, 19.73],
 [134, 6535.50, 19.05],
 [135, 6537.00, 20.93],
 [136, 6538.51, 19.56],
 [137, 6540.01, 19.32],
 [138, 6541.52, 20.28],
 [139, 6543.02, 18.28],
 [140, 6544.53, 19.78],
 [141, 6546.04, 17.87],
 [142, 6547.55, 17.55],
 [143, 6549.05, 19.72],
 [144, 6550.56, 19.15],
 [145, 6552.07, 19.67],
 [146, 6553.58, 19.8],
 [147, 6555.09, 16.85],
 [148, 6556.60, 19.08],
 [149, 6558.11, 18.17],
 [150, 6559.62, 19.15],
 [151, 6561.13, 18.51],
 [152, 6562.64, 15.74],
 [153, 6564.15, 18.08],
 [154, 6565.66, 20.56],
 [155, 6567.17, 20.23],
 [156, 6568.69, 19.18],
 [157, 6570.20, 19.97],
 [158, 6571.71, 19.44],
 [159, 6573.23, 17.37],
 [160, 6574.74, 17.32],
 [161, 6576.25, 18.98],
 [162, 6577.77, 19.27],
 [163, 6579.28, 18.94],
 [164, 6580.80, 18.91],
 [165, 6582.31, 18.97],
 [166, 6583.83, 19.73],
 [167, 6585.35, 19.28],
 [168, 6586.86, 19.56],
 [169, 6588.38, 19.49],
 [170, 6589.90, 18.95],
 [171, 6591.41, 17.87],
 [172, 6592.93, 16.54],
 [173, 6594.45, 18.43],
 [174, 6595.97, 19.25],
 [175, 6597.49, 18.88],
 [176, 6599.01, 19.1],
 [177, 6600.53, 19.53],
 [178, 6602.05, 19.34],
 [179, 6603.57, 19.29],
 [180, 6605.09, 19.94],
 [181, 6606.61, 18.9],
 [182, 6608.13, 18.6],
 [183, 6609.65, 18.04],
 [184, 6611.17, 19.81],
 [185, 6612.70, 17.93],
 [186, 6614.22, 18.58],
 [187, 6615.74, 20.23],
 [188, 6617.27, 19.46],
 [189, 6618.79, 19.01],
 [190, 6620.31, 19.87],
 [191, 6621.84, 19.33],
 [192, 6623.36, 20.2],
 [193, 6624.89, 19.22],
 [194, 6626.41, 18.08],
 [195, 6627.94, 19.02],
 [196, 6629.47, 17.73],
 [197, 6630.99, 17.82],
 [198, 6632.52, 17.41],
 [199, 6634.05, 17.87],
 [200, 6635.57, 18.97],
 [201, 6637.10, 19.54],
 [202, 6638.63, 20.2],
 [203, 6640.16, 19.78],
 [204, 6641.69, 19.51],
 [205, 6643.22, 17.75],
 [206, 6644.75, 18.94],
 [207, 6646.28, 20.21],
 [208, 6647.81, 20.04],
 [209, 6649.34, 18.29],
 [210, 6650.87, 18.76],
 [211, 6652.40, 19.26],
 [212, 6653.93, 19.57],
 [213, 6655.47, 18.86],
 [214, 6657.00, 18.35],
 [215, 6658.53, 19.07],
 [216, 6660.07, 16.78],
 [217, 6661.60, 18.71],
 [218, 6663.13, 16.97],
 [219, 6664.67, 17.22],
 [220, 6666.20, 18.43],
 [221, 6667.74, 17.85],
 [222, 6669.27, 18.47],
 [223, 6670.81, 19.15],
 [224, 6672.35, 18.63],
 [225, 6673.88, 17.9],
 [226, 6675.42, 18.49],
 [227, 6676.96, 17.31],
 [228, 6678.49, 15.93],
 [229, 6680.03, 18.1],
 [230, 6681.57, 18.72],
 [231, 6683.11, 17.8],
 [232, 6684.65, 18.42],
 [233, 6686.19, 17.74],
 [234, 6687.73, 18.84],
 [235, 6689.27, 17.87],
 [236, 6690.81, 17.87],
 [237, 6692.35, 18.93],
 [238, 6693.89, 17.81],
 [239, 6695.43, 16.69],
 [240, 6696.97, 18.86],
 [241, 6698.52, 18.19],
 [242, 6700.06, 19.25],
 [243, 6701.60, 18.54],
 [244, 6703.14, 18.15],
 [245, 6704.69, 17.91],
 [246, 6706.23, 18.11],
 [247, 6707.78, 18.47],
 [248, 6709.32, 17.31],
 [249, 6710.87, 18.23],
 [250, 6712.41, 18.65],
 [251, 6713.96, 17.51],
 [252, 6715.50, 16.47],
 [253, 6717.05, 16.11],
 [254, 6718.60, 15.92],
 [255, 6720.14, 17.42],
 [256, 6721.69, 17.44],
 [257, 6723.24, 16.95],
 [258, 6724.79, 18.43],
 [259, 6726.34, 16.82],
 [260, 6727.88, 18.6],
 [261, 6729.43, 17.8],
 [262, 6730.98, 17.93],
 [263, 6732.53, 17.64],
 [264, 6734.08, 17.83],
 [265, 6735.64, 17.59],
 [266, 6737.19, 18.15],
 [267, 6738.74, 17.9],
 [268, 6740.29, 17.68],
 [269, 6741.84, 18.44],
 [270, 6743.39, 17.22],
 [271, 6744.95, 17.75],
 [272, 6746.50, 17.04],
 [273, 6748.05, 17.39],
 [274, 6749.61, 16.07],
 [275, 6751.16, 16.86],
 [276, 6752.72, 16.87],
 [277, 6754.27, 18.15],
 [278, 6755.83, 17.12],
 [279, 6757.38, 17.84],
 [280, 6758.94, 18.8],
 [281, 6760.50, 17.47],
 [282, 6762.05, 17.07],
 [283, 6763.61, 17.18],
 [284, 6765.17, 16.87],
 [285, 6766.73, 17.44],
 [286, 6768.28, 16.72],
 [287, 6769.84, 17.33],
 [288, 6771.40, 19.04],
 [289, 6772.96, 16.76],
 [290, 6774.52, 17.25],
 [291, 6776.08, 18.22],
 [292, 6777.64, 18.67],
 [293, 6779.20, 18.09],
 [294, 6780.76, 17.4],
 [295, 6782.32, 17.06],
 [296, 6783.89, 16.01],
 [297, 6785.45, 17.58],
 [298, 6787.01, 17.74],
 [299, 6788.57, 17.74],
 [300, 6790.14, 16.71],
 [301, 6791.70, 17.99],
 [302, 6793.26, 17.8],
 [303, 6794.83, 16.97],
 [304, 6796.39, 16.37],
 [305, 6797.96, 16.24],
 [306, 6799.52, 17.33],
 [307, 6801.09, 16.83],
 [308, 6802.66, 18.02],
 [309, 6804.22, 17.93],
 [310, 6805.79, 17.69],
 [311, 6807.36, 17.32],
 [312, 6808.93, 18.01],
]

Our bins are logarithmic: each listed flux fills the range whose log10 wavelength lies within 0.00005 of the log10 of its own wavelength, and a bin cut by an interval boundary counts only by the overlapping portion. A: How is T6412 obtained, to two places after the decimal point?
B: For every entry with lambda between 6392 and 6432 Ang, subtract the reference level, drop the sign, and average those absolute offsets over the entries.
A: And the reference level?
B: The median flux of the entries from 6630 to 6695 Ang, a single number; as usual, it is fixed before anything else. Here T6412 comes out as 0.82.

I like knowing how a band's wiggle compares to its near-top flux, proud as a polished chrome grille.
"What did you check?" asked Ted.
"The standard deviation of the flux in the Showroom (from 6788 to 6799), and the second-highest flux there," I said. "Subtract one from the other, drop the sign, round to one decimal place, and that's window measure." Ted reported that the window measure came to 17.1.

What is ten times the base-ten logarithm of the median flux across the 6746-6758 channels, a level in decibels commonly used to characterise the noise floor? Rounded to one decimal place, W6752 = 12.3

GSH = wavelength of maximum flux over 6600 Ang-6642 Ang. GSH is 6615.74 Ang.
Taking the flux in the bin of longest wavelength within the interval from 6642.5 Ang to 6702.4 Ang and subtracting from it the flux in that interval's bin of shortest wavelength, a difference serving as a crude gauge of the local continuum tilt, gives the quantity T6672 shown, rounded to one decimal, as 0.8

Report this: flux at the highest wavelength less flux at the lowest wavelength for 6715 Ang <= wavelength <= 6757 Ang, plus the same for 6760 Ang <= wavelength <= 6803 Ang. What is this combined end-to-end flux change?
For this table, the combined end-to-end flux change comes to 1.2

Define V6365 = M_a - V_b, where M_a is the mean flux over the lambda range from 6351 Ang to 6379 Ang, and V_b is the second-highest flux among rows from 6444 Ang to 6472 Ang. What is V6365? -2.0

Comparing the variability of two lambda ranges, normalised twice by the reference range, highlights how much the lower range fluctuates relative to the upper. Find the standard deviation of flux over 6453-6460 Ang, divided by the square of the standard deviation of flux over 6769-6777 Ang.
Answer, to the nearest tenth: 0.5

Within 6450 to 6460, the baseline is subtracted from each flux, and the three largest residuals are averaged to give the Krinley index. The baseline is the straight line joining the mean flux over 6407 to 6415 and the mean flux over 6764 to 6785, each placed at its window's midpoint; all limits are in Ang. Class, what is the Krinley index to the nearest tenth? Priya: 1.9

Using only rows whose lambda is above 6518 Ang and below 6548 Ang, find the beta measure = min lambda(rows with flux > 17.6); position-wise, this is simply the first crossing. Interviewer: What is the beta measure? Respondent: 6518.96 Ang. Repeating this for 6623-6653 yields 6623.36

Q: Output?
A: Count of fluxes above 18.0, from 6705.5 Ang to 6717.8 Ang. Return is 4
